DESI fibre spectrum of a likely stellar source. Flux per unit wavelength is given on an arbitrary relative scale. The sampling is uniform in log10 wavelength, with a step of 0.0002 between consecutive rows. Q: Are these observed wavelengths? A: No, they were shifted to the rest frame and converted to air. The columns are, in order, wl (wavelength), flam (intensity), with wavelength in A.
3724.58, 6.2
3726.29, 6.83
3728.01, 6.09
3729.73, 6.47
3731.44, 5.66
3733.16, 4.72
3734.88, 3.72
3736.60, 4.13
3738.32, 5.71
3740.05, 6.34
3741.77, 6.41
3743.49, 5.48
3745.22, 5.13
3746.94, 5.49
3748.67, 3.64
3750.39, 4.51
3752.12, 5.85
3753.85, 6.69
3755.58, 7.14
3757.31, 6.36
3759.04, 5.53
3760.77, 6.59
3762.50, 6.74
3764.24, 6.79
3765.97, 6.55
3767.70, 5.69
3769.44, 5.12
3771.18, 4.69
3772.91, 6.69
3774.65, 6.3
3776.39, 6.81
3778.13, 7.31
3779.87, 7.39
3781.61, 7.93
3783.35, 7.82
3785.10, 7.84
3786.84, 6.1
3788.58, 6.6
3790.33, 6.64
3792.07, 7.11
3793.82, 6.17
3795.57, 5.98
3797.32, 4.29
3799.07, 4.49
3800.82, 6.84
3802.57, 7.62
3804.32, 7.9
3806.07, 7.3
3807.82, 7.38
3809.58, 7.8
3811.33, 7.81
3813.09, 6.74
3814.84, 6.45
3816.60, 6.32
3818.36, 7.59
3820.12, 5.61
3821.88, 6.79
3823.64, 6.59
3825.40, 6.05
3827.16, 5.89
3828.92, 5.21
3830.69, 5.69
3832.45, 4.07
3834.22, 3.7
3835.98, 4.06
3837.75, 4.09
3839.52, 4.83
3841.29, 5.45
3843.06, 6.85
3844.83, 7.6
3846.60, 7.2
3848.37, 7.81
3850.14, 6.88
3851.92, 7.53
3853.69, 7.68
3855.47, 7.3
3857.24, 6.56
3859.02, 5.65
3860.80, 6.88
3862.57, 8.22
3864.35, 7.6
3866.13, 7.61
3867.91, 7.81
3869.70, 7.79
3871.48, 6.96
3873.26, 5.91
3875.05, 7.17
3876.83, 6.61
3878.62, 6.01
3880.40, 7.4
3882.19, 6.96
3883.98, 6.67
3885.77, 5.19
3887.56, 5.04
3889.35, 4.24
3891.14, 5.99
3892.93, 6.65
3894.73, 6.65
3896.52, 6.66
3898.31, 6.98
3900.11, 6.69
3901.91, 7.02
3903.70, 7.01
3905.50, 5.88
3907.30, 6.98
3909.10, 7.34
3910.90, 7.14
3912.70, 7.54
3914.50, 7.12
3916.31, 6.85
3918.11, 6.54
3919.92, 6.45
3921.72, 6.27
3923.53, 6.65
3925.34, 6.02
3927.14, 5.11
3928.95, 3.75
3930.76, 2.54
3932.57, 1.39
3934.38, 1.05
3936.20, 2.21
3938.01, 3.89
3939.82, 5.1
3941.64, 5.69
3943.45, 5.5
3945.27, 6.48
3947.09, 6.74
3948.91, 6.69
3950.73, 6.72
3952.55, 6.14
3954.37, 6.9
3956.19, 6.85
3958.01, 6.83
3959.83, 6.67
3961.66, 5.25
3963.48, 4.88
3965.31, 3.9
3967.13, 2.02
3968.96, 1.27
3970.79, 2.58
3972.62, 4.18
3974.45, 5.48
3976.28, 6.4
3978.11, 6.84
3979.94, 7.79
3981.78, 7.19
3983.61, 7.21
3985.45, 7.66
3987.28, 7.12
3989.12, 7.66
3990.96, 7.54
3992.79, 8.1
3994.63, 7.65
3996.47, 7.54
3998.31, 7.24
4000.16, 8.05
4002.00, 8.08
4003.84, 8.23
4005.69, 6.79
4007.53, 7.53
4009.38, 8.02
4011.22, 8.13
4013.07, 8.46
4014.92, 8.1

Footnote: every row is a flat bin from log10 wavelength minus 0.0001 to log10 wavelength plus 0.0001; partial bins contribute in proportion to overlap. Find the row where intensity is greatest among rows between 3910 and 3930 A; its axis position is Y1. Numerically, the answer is 3912.70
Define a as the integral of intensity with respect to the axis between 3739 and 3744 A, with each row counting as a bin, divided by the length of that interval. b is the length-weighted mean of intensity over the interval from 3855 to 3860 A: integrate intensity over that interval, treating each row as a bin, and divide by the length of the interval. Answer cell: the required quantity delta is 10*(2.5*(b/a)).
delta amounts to 26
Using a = 6.1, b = 6.44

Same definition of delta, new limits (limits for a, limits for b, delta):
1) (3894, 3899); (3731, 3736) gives 17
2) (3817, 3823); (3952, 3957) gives 25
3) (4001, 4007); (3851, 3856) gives 24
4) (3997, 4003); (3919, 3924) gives 21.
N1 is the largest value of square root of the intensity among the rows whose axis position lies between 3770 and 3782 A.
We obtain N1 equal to 2.82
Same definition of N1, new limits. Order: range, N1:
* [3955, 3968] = 2.62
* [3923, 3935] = 2.58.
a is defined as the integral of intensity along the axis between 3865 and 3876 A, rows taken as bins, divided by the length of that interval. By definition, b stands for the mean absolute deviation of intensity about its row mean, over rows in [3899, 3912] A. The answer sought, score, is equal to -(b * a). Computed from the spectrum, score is -2.4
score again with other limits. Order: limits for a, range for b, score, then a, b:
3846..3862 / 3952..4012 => -9.7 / 7.1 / 1.4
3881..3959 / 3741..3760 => -4.4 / 5.9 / 0.8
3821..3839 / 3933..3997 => -8.2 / 5.2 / 1.6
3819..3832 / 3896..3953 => -7.9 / 5.9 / 1.3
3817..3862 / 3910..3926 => -2.4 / 6.2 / 0.4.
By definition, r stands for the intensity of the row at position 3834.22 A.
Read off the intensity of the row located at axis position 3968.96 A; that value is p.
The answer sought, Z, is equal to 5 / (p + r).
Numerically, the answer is 1.01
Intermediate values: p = 1.27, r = 3.7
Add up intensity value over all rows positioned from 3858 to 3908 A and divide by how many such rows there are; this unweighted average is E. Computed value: 6.65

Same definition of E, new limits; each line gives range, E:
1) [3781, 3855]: 6.44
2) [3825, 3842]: 4.90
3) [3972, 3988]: 6.65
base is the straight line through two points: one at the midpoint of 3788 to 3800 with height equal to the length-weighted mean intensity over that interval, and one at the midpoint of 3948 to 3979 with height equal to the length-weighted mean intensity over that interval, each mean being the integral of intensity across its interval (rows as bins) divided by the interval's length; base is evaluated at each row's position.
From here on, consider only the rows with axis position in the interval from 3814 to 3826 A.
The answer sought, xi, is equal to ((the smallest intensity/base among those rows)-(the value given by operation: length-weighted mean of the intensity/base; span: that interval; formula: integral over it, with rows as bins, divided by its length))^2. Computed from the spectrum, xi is 0.02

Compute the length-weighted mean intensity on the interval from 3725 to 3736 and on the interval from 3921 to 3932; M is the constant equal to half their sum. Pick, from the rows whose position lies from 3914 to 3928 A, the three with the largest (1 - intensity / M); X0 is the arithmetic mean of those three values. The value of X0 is -0.1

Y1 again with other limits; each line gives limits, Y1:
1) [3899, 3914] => 3912.70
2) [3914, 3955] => 3914.50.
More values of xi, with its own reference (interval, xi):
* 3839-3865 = 0.15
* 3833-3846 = 0.07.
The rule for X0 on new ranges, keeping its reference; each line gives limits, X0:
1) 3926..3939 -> 0.7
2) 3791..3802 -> 0.1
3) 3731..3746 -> 0.2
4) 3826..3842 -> 0.2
